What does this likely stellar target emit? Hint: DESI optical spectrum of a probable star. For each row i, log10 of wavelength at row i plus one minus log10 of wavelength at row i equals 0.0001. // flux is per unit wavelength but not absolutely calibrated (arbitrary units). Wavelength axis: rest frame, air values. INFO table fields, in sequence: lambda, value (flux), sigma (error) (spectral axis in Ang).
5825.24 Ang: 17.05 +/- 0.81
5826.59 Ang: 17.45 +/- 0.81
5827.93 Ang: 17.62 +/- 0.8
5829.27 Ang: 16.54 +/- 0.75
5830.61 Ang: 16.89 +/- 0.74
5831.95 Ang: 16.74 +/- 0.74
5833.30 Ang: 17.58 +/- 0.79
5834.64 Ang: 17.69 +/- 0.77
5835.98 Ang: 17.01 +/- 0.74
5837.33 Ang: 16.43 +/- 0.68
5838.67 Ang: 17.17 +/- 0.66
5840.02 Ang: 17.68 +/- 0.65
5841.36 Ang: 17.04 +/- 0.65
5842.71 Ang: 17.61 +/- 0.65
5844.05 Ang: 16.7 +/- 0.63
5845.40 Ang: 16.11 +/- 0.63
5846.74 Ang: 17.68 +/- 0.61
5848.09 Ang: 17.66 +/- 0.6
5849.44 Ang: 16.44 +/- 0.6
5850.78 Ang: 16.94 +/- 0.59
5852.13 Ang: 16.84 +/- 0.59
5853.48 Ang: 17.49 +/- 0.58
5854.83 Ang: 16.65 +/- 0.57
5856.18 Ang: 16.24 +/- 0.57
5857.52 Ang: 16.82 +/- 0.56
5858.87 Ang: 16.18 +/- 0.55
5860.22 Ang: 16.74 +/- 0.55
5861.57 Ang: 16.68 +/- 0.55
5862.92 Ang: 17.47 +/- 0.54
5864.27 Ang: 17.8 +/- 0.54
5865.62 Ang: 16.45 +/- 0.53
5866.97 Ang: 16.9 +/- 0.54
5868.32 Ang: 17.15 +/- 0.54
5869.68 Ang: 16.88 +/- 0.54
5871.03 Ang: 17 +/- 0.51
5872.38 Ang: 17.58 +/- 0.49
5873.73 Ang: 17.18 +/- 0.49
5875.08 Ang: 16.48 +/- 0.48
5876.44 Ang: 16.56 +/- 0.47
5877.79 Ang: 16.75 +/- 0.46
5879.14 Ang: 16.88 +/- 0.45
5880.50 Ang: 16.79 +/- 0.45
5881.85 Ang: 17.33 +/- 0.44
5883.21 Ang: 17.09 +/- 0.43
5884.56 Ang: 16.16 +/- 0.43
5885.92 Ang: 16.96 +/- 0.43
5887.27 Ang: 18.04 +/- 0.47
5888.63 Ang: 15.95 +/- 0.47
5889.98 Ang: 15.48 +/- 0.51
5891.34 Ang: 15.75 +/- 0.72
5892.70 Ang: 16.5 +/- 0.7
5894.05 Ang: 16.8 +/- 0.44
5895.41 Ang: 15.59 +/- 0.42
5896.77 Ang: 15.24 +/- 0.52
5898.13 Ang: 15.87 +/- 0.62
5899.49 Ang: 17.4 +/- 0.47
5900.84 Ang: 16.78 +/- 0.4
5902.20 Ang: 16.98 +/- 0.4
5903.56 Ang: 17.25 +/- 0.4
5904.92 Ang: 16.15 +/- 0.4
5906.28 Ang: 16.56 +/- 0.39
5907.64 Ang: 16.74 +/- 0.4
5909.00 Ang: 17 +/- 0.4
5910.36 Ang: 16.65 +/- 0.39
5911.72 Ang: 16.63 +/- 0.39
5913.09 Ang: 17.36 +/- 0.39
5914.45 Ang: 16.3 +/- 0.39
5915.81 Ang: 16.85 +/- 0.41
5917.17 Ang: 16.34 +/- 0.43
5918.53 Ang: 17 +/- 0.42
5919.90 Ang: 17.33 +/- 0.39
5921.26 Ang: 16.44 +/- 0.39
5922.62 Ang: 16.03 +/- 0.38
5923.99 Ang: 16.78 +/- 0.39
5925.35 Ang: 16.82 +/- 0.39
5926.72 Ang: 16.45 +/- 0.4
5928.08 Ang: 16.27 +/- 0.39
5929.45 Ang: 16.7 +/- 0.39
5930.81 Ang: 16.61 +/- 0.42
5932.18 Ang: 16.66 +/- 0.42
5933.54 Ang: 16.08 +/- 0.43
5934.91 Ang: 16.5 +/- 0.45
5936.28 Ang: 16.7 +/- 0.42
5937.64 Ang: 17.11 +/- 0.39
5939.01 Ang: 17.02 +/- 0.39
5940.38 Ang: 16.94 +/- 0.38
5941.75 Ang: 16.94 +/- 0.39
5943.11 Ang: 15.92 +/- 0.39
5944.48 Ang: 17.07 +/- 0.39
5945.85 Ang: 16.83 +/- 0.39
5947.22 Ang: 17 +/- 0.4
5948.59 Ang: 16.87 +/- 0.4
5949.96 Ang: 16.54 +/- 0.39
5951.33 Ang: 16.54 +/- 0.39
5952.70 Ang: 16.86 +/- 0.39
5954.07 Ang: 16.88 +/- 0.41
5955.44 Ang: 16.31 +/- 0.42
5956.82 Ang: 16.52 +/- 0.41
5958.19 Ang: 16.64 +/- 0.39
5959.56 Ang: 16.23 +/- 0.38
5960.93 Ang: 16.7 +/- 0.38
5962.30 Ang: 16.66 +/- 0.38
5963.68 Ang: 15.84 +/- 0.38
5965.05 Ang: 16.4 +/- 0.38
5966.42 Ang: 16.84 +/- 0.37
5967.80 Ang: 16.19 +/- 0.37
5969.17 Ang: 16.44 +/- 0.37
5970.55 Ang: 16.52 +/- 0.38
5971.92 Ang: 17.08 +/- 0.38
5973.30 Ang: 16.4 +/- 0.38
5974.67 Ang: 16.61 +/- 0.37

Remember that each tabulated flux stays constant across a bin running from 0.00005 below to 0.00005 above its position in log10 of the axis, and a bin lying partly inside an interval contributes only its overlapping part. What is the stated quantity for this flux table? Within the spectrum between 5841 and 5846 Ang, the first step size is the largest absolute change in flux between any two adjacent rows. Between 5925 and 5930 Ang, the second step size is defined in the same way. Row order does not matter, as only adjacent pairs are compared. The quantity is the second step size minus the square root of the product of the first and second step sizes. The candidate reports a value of -0.20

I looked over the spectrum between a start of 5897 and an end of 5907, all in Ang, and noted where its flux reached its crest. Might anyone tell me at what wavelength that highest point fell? 5899.49 Ang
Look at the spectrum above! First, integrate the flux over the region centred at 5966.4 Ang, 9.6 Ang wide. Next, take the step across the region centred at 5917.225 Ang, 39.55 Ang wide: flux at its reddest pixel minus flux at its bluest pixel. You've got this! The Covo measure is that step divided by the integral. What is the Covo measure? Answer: 0.0053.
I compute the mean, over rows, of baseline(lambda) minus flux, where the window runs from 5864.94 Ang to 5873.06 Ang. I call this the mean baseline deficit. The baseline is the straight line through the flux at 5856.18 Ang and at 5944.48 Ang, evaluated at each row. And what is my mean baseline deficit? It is -0.6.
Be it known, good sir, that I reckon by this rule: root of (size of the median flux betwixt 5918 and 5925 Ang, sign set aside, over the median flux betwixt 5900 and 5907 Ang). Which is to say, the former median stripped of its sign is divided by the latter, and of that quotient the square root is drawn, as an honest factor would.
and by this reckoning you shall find 1.000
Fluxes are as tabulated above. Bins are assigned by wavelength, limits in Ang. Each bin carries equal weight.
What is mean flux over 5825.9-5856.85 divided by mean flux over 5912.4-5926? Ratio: 1.02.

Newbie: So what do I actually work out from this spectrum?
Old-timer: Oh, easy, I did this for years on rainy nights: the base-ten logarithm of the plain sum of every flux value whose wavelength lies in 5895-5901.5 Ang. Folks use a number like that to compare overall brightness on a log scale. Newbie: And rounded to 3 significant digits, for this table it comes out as 1.91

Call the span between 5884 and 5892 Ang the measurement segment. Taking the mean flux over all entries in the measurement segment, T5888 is 16.39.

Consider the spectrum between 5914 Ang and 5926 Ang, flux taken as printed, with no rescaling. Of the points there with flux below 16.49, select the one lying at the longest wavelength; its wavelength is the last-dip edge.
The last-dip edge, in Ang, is 5922.62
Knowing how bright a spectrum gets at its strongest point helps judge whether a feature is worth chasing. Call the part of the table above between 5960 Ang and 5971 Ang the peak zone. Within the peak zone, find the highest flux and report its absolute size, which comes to 16.8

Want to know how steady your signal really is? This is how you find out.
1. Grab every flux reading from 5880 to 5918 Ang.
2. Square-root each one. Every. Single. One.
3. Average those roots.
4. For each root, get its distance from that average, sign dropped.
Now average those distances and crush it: 0.063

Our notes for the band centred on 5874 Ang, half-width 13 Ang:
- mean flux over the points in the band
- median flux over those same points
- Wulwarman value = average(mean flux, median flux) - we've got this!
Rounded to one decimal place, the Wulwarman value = 16.9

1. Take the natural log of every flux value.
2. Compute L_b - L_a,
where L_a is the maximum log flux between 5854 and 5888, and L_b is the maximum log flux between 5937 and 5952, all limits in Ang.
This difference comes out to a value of -0.053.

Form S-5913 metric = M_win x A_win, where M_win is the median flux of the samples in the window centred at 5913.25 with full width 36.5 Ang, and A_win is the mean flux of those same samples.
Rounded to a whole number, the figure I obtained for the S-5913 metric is 276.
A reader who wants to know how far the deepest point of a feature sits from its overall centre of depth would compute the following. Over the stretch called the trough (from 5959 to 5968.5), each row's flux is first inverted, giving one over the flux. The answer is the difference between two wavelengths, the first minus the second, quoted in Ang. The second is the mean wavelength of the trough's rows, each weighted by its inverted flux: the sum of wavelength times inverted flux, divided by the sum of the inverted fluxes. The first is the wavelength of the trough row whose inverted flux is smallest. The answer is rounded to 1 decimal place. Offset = 2.7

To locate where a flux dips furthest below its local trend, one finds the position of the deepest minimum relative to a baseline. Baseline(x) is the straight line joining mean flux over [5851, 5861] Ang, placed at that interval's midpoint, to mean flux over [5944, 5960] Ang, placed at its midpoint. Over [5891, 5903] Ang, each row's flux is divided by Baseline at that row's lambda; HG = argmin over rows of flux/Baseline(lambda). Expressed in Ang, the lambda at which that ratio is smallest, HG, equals 5896.77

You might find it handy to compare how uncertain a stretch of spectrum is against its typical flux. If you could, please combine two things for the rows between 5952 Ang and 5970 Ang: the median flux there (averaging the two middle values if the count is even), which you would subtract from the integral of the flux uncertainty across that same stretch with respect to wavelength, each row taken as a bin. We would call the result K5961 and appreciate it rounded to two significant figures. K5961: -9.6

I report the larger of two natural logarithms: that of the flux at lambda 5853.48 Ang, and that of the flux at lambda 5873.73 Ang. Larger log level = 2.862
